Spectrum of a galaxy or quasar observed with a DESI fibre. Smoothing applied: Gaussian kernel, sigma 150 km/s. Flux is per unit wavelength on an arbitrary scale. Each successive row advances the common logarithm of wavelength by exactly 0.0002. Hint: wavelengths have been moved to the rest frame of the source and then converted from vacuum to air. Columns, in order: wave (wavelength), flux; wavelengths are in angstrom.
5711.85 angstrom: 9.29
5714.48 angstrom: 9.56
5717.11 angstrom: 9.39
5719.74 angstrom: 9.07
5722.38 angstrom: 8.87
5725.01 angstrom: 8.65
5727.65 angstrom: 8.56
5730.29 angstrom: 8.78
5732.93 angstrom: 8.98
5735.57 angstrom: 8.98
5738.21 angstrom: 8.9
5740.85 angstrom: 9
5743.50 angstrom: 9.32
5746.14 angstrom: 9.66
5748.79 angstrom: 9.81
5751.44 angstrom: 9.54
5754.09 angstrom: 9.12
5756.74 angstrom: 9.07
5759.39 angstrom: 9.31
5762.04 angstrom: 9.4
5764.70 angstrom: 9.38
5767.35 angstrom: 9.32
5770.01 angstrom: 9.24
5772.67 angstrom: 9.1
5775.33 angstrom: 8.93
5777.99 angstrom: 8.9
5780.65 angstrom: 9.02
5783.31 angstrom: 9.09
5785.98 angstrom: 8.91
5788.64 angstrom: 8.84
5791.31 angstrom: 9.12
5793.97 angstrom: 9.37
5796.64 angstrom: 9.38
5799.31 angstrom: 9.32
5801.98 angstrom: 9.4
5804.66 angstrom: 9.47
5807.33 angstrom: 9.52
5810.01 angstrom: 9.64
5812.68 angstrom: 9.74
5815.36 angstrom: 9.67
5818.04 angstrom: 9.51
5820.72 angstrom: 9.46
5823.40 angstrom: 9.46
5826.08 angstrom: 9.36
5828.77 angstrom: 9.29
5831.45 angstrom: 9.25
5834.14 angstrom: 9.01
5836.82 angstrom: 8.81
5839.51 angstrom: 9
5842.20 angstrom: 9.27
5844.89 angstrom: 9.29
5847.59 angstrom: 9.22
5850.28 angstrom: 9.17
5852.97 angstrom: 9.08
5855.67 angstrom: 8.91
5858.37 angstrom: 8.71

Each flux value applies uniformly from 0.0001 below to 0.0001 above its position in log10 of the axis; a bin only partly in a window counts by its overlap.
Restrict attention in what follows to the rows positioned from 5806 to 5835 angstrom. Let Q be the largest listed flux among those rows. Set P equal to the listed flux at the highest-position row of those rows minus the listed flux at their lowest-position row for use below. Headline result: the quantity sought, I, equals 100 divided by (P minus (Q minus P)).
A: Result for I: -9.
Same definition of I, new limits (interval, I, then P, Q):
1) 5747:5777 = -9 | -0.9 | 9.81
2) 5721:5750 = -13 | 0.9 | 9.81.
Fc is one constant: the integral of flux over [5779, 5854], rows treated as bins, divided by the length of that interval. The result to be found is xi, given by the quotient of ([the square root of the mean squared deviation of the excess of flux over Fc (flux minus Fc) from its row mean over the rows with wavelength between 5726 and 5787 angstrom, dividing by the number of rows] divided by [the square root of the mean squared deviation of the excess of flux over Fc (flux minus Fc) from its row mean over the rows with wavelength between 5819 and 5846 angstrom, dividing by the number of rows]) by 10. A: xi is 0.141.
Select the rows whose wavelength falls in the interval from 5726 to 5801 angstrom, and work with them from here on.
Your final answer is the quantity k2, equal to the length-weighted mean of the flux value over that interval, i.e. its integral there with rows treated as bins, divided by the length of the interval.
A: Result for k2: 9.15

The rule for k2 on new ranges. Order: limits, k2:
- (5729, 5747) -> 9.08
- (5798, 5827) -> 9.51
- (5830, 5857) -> 9.10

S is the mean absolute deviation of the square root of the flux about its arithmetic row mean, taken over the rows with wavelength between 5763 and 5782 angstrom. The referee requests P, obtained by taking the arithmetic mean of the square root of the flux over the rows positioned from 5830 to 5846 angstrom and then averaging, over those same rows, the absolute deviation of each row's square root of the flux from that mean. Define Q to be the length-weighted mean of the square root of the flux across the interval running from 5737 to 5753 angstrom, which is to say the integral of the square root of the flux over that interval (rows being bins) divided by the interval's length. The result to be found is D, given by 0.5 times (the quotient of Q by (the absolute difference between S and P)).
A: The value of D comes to 1570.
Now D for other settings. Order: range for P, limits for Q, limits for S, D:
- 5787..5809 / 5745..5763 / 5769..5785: 145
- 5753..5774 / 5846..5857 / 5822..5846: 153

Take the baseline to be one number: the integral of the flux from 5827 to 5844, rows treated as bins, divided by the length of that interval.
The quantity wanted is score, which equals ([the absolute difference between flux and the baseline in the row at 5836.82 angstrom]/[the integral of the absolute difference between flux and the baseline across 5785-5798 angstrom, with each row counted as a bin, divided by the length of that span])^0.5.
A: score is 1.2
